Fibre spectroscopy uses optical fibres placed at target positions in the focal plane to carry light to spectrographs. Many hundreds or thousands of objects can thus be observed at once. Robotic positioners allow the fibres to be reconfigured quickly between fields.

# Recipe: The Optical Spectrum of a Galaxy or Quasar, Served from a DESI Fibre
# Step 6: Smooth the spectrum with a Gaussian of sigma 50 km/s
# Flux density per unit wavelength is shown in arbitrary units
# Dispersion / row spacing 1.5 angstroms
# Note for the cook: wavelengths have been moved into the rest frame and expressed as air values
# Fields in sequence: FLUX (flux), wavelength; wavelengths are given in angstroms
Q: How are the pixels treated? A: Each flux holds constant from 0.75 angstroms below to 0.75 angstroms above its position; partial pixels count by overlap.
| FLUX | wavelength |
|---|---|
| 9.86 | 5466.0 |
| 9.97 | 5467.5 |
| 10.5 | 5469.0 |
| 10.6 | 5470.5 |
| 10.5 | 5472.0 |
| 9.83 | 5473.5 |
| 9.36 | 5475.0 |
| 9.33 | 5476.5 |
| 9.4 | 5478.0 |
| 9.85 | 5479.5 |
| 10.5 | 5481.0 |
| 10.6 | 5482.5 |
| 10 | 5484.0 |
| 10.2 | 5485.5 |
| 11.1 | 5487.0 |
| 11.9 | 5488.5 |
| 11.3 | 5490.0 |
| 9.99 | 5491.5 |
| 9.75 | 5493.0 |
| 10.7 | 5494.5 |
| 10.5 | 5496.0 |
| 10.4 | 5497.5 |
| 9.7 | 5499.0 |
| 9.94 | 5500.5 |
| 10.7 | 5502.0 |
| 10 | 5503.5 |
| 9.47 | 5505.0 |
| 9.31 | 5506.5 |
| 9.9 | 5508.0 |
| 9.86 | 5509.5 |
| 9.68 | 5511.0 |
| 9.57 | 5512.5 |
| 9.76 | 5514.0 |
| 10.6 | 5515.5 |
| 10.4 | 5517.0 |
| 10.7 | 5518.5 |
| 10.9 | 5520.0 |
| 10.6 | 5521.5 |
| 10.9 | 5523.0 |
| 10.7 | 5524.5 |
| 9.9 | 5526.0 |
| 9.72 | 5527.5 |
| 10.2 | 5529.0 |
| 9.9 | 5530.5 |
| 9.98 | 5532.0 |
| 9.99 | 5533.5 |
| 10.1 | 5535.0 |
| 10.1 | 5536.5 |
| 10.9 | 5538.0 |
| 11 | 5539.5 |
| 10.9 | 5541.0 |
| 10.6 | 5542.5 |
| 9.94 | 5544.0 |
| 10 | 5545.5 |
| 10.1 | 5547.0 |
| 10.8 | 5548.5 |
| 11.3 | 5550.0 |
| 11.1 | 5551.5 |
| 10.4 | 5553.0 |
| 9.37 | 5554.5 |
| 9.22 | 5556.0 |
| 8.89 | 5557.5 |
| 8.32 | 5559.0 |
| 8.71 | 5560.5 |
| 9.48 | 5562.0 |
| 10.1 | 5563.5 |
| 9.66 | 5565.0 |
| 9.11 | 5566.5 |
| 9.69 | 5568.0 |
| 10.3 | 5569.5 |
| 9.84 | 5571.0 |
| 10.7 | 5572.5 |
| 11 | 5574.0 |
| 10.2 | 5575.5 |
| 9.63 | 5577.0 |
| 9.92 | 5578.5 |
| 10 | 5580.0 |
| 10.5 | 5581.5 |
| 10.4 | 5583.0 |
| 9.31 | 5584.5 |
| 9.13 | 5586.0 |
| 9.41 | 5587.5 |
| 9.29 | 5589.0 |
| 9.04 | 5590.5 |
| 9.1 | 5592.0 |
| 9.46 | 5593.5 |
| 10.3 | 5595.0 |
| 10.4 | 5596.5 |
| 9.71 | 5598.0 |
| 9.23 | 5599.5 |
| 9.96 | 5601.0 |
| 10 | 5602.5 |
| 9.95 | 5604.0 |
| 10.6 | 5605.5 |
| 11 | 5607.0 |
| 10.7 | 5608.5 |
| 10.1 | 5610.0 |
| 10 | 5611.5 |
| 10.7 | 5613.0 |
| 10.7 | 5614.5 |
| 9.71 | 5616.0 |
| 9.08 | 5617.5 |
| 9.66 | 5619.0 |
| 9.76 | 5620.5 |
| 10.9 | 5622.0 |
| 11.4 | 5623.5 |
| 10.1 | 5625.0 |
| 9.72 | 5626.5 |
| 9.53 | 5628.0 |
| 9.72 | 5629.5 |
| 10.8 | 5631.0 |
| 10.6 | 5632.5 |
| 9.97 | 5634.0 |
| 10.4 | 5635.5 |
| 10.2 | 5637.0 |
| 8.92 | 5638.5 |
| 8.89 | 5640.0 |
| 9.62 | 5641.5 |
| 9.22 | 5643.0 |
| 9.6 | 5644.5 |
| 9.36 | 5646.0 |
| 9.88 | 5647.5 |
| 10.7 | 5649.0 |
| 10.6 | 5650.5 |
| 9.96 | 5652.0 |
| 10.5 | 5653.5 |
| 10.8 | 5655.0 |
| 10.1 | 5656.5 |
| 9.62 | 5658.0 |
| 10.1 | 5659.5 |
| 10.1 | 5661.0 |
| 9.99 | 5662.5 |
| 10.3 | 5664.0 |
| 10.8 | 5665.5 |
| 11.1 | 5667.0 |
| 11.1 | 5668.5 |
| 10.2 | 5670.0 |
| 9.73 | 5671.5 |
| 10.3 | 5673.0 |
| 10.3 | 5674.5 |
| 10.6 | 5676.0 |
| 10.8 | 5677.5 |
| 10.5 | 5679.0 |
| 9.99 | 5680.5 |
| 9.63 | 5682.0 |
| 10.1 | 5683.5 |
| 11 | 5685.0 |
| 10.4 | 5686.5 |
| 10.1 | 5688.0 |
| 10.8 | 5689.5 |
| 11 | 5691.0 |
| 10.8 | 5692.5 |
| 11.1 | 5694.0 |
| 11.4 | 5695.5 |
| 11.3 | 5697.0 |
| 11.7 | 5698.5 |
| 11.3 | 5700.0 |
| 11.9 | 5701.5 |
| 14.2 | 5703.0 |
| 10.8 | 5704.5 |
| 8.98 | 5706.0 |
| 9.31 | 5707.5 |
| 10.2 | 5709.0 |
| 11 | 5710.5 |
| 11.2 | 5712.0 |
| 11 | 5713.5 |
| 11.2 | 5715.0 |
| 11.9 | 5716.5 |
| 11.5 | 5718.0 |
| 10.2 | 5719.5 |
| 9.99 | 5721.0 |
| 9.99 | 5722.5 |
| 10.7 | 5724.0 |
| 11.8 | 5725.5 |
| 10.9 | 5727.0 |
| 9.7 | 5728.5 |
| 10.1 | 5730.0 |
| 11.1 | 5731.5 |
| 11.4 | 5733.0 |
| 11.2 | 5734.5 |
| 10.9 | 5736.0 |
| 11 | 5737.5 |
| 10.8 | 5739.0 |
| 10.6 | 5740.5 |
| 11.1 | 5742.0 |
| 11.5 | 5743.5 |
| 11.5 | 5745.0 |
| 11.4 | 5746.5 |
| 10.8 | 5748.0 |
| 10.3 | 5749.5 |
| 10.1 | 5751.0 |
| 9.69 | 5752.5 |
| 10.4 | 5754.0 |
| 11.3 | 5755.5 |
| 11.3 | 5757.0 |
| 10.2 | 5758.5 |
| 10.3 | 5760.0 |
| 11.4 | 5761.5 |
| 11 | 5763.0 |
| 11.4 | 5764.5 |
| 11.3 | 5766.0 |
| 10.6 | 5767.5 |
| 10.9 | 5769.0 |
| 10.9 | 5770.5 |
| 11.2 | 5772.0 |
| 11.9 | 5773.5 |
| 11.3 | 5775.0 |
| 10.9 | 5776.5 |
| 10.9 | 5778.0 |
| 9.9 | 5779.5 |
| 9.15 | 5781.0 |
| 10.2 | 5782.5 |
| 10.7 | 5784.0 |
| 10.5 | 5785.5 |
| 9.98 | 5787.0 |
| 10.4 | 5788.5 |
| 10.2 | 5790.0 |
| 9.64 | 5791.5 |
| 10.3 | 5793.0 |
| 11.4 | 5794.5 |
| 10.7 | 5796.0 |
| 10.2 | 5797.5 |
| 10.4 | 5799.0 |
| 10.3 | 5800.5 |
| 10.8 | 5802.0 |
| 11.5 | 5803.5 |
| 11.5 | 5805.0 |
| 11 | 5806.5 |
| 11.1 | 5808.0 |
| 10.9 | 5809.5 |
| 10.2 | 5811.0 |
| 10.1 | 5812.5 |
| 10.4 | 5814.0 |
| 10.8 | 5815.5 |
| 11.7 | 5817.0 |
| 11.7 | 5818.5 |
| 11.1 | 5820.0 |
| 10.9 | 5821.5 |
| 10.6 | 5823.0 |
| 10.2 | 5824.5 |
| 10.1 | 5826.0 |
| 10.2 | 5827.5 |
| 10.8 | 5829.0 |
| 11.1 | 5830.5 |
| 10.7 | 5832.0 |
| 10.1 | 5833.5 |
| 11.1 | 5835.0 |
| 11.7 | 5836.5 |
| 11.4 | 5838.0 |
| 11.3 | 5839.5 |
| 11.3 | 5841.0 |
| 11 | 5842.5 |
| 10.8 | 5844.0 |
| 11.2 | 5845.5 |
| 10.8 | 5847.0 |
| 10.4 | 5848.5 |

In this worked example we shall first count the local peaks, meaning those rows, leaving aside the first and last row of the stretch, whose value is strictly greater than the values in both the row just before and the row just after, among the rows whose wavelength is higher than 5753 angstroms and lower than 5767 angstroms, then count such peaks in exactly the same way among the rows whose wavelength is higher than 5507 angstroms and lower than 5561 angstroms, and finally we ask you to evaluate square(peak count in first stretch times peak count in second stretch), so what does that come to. 144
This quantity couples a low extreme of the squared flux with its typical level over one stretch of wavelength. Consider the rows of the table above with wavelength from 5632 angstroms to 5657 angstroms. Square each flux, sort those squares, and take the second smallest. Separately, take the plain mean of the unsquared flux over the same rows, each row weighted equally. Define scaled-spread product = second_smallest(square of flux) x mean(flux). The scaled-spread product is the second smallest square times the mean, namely 792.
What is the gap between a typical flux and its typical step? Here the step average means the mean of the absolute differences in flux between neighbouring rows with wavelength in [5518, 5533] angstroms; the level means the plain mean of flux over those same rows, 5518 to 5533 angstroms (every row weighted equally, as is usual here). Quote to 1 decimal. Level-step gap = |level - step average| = 10.0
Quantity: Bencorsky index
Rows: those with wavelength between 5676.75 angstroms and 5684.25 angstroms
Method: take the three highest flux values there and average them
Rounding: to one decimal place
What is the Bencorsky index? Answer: 10.5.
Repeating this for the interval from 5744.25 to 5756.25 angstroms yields 11.4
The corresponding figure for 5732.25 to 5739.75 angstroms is 11.2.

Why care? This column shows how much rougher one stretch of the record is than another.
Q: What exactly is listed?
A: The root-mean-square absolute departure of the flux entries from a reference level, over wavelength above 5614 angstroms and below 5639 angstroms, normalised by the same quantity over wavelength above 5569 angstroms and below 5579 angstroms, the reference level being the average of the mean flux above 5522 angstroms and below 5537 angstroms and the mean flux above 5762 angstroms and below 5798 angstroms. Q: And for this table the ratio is 1.5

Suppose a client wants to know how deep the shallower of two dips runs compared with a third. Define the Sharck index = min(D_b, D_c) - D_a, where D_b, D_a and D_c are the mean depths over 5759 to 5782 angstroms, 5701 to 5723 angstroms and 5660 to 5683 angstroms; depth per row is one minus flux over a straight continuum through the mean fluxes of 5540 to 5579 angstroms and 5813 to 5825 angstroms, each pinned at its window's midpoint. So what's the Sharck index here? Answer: 0.02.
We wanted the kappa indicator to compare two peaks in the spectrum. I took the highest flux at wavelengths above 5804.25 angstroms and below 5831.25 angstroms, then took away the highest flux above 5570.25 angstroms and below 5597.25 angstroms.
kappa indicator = 0.7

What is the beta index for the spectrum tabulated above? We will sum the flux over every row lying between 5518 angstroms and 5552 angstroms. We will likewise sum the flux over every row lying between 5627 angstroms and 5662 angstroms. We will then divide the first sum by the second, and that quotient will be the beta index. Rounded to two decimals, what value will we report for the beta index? 1.05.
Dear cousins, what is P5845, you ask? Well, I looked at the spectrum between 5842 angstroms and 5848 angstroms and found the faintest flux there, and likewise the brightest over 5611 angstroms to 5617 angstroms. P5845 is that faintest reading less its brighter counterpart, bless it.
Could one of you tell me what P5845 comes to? 0.1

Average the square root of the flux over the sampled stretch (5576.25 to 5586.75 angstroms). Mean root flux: 3.14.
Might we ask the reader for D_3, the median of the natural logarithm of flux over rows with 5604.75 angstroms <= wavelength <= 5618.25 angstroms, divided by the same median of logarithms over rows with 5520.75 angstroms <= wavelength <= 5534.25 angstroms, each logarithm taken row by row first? 1.03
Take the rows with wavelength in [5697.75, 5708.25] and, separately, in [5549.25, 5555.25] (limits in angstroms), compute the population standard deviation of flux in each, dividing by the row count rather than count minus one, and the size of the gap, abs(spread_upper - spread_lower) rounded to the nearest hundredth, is 0.87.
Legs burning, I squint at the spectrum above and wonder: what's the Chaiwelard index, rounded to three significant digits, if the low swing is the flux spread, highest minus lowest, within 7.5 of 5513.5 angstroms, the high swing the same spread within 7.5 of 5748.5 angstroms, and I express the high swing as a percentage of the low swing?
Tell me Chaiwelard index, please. 114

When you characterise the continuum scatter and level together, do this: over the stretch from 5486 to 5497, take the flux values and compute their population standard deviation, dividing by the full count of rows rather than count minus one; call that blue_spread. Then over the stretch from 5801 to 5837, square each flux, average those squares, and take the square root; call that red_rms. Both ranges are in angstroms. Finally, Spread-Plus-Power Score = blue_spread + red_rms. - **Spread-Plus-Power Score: 11.6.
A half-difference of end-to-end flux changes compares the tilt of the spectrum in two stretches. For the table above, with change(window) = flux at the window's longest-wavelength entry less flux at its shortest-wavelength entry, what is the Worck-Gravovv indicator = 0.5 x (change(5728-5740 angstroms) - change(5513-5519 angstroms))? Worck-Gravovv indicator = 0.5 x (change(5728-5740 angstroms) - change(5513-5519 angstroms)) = 0.1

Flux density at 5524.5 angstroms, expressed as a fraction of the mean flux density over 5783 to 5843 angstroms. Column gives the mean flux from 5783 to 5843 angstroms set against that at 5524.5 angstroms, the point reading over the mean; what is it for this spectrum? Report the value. 1.00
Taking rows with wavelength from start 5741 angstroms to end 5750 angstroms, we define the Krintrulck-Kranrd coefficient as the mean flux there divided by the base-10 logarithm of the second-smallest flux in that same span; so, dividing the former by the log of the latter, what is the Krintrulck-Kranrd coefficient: 10.7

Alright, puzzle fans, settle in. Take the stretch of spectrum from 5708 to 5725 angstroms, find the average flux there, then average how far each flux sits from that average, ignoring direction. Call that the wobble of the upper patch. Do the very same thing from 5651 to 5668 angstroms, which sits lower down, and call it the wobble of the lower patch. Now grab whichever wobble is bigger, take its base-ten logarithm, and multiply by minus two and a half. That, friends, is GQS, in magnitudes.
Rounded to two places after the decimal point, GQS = 0.67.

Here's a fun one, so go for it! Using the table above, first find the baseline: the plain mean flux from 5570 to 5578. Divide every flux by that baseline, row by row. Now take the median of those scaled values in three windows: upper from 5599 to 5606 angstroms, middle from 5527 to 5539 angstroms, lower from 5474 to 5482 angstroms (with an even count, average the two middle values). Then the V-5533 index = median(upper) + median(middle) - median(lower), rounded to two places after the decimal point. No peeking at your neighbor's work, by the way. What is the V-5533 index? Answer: 1.03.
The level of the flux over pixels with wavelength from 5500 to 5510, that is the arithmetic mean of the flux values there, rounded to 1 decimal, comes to 9.9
